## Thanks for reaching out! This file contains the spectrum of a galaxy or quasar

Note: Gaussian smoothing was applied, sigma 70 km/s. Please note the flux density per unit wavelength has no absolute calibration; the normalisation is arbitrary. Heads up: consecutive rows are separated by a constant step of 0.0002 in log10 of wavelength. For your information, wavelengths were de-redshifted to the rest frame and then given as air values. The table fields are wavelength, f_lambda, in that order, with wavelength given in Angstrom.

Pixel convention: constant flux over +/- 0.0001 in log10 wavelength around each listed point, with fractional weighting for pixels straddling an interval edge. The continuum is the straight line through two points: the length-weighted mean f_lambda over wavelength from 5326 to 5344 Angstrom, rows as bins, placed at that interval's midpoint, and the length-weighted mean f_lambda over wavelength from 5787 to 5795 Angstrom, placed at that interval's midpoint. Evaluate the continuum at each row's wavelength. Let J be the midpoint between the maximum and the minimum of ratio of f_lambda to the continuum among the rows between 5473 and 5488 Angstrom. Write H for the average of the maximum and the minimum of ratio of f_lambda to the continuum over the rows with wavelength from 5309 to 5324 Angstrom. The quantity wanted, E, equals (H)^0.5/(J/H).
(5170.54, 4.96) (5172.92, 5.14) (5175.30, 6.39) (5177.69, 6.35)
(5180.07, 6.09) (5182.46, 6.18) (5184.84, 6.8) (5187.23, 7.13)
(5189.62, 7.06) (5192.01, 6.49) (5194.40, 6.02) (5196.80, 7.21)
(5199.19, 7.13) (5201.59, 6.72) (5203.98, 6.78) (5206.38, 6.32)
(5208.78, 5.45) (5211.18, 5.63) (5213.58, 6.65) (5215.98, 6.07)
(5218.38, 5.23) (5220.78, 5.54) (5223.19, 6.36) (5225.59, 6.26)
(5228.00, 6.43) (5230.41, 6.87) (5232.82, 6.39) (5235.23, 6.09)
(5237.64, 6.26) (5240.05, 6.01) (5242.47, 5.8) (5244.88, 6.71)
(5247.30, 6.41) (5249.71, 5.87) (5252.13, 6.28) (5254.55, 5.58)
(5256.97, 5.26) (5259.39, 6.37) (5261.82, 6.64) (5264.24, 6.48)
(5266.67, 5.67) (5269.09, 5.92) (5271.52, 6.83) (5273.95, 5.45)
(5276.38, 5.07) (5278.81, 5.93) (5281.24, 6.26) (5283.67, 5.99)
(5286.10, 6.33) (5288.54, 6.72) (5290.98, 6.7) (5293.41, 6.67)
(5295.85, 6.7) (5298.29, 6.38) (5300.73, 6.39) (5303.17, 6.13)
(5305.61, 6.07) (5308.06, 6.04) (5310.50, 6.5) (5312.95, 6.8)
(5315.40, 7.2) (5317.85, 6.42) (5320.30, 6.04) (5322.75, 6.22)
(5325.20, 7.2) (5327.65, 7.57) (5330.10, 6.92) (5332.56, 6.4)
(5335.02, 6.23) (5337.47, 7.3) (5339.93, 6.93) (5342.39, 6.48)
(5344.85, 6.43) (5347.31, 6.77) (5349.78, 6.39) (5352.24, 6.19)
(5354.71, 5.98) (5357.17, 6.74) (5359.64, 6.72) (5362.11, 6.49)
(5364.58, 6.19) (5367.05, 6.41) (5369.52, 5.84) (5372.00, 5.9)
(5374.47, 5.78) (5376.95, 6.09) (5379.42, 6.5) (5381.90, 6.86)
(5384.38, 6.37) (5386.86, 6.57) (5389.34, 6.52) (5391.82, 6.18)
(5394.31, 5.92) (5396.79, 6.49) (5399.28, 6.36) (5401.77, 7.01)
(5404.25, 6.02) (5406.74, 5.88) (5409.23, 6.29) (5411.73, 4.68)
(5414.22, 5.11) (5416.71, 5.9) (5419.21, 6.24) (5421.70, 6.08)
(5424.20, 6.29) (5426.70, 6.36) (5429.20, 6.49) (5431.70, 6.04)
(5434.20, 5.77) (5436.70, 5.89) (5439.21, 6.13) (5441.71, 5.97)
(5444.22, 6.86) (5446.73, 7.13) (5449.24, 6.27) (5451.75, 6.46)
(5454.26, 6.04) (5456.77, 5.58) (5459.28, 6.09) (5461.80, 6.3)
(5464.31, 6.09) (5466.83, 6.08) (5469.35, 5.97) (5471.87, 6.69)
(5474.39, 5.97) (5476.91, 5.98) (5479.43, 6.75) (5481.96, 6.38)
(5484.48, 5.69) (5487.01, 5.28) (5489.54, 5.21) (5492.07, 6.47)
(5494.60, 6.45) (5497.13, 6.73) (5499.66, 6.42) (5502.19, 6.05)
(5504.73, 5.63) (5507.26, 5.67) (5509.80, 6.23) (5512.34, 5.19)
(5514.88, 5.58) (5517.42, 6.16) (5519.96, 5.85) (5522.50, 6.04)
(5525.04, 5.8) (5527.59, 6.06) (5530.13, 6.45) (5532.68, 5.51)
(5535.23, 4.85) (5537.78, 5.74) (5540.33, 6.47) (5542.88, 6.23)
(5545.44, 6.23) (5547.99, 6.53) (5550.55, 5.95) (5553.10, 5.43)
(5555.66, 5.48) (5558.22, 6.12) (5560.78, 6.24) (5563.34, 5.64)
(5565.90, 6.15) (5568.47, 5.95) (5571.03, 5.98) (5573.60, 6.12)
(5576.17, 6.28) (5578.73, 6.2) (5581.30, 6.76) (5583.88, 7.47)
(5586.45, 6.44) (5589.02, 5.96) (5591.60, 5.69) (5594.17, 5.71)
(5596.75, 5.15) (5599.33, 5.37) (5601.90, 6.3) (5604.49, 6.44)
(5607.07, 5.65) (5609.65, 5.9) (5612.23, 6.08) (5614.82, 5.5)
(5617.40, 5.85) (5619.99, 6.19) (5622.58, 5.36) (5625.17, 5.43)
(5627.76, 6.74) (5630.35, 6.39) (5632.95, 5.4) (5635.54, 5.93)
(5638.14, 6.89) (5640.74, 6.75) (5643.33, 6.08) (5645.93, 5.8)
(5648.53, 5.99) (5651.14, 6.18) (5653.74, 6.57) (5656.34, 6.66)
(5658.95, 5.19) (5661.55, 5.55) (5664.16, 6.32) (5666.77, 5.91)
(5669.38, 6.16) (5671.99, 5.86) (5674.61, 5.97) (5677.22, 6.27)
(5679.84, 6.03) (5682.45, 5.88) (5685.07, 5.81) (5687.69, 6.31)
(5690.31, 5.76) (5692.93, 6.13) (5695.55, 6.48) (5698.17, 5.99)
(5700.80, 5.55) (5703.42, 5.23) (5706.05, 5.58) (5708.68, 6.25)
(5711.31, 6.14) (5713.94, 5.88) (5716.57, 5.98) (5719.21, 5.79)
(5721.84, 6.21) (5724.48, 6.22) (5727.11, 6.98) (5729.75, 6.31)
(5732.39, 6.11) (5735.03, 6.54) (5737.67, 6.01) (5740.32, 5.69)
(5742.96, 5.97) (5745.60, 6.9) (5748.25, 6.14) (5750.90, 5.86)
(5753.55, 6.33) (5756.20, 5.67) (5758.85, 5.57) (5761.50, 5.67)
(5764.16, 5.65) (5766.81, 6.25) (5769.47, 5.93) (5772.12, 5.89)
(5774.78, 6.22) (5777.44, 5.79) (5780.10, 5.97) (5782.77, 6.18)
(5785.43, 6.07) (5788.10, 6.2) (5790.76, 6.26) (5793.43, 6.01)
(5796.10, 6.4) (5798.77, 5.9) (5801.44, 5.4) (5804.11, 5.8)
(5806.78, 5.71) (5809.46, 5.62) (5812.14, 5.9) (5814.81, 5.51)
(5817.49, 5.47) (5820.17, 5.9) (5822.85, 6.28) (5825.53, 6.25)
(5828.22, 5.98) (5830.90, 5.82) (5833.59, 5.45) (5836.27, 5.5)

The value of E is 1.04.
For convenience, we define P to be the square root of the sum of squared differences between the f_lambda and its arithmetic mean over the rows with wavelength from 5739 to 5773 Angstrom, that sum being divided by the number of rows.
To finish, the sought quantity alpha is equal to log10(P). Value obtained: -0.45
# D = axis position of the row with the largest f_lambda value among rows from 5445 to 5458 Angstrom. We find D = 5446.73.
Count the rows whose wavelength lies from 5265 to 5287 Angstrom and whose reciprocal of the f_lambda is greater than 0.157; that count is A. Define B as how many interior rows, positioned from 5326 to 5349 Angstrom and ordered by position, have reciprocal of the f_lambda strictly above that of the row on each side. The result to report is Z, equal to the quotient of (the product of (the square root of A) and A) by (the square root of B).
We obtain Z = 16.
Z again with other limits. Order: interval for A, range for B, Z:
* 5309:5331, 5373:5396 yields 3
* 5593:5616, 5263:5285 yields 16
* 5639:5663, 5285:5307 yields 10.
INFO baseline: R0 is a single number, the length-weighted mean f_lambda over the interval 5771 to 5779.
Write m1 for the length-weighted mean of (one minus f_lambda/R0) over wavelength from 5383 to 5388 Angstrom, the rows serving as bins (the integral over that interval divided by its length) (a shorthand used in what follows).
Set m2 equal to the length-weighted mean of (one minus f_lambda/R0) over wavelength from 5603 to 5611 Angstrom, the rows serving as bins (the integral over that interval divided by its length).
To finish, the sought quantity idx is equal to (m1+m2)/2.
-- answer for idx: -0.05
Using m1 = -0.09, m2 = -0.006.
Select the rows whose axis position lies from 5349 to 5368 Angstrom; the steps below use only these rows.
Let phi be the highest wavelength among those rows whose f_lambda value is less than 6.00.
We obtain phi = 5354.71 Angstrom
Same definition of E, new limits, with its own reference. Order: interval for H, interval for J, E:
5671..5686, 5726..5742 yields 0.92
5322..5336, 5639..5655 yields 1.03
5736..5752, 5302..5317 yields 1.05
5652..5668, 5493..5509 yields 0.96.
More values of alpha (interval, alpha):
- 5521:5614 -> -0.32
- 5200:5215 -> -0.28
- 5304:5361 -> -0.36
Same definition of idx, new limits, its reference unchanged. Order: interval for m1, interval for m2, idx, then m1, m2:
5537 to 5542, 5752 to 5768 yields -0.01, -0.03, 0.019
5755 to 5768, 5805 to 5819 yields 0.04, 0.04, 0.053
